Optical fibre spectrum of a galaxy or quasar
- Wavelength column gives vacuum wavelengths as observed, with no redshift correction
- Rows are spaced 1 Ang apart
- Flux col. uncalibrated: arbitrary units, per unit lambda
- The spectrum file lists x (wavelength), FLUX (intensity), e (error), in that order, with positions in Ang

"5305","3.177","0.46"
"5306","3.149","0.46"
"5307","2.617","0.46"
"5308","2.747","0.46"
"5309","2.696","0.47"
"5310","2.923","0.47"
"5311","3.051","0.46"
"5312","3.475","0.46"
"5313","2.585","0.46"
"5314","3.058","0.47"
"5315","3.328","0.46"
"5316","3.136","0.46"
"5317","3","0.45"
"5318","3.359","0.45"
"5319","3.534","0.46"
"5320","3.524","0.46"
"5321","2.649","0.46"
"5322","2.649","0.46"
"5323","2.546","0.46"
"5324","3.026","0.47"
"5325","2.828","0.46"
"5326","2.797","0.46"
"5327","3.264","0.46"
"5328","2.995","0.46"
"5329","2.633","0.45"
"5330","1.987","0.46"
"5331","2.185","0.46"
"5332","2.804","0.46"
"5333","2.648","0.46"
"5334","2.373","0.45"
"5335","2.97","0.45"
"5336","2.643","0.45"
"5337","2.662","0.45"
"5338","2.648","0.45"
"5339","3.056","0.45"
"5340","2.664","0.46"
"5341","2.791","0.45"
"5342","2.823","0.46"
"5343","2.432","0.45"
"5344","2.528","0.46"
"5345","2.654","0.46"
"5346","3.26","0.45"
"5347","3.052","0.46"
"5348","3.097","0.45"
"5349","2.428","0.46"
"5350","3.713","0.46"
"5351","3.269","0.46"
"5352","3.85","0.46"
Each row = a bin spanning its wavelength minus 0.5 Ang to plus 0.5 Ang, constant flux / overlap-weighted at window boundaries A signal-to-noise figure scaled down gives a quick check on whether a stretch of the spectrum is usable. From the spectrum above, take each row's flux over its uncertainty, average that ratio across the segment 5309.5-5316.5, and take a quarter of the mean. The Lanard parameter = 1.66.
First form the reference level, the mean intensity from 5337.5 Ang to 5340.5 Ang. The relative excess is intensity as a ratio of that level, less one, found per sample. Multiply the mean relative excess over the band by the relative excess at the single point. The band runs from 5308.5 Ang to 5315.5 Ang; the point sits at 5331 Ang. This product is -0.018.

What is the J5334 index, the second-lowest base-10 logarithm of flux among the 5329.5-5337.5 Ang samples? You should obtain 0.34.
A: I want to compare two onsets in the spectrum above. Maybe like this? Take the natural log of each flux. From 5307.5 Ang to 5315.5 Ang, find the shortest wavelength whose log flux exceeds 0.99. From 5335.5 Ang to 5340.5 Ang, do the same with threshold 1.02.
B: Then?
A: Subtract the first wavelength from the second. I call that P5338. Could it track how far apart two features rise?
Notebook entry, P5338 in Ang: 31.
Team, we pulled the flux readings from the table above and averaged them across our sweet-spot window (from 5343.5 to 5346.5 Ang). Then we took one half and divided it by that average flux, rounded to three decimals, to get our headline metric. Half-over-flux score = 0.178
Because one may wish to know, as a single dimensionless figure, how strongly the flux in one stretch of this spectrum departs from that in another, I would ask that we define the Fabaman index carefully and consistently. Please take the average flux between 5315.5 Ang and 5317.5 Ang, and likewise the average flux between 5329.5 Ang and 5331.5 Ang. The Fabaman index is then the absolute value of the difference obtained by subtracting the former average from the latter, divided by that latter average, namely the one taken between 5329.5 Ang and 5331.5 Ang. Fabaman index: 0.47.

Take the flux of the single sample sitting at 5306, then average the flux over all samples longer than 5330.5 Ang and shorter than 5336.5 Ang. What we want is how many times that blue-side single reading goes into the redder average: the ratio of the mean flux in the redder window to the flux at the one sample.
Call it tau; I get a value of 0.83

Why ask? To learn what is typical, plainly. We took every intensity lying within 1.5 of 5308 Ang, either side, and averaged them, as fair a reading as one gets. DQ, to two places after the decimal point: 2.69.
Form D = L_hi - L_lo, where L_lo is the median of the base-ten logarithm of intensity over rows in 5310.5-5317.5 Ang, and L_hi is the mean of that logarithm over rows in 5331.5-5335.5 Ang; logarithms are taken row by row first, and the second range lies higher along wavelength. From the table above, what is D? -0.056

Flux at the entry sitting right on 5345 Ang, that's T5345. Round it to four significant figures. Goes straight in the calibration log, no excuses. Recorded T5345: 2.654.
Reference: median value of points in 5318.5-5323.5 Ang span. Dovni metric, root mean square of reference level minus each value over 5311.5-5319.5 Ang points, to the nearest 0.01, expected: 0.61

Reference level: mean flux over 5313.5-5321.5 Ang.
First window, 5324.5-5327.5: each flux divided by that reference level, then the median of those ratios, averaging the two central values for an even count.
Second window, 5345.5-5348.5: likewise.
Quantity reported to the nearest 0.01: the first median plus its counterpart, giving 1.85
